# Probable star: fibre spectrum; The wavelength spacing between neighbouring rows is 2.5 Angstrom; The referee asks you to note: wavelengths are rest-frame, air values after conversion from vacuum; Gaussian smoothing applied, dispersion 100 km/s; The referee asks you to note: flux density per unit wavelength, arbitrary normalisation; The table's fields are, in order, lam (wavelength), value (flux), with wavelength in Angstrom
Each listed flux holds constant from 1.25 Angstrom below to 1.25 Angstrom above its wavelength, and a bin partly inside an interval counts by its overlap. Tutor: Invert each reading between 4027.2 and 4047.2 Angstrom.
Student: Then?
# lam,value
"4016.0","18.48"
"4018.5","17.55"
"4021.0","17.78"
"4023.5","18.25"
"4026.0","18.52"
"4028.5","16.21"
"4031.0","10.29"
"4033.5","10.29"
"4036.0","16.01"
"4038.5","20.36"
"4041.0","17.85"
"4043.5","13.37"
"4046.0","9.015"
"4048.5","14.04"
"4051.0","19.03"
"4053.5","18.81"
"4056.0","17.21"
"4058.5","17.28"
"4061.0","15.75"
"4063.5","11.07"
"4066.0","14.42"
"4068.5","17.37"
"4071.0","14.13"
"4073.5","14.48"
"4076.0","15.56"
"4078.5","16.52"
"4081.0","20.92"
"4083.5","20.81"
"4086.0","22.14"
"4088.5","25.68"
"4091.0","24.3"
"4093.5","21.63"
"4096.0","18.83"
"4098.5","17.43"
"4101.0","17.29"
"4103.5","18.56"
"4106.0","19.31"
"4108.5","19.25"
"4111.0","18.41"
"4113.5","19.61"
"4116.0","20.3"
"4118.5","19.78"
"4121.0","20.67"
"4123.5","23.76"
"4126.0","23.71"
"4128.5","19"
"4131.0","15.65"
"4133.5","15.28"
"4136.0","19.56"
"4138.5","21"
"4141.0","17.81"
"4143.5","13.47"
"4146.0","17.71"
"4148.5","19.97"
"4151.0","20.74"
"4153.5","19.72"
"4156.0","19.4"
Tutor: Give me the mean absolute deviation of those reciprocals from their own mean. 0.0192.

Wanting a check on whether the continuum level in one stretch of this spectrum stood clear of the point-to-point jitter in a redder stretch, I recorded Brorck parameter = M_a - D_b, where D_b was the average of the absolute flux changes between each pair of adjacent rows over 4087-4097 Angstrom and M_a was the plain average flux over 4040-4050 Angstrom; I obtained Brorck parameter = 11.3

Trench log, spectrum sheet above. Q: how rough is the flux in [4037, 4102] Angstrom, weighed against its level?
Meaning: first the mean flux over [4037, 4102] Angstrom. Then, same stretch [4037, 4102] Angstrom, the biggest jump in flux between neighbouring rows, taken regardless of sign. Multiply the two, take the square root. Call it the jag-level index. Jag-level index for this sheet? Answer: 9.38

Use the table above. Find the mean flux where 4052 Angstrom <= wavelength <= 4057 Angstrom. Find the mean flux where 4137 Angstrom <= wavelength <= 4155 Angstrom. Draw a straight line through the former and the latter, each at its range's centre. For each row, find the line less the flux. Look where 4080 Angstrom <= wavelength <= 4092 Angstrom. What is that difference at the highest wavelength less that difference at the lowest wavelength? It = -3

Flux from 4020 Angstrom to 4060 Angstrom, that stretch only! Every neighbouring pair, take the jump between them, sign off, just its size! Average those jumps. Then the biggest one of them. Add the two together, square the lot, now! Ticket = 76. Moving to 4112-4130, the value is 41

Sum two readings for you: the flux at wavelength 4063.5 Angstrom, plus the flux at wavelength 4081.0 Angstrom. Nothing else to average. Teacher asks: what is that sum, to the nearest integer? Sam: 32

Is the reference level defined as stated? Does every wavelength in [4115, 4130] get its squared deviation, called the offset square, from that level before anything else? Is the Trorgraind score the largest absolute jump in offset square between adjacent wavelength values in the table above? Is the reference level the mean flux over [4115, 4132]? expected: 11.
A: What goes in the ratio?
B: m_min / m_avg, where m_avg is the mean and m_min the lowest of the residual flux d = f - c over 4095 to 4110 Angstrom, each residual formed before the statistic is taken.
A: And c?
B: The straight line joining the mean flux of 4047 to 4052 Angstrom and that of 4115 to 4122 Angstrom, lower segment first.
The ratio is 2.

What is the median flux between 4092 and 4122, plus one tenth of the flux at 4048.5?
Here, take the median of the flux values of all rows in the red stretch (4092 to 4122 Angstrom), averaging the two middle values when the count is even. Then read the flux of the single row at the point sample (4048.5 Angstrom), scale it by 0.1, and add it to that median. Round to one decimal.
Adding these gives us 20.7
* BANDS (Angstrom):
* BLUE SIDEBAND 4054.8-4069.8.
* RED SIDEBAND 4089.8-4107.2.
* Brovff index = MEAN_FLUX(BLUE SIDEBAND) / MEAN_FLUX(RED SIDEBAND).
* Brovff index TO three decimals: 0.791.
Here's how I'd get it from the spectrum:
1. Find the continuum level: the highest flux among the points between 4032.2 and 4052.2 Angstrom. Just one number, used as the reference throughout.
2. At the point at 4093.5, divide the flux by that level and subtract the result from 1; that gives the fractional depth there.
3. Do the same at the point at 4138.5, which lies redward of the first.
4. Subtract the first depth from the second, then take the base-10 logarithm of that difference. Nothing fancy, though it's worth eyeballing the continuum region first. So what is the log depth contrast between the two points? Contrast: -1.5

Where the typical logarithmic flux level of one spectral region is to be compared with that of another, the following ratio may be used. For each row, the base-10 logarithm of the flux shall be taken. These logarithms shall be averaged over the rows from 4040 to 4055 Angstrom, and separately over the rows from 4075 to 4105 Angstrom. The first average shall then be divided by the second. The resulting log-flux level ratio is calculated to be 0.90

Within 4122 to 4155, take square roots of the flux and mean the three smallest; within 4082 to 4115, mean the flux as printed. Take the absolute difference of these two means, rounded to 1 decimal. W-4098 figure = 16.4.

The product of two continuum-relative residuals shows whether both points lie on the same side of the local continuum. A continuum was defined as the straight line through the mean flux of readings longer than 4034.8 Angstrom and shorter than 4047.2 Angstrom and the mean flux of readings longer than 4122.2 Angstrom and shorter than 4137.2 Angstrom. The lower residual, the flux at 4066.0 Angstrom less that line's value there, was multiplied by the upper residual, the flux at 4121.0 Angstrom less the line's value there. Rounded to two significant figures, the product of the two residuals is -3.3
